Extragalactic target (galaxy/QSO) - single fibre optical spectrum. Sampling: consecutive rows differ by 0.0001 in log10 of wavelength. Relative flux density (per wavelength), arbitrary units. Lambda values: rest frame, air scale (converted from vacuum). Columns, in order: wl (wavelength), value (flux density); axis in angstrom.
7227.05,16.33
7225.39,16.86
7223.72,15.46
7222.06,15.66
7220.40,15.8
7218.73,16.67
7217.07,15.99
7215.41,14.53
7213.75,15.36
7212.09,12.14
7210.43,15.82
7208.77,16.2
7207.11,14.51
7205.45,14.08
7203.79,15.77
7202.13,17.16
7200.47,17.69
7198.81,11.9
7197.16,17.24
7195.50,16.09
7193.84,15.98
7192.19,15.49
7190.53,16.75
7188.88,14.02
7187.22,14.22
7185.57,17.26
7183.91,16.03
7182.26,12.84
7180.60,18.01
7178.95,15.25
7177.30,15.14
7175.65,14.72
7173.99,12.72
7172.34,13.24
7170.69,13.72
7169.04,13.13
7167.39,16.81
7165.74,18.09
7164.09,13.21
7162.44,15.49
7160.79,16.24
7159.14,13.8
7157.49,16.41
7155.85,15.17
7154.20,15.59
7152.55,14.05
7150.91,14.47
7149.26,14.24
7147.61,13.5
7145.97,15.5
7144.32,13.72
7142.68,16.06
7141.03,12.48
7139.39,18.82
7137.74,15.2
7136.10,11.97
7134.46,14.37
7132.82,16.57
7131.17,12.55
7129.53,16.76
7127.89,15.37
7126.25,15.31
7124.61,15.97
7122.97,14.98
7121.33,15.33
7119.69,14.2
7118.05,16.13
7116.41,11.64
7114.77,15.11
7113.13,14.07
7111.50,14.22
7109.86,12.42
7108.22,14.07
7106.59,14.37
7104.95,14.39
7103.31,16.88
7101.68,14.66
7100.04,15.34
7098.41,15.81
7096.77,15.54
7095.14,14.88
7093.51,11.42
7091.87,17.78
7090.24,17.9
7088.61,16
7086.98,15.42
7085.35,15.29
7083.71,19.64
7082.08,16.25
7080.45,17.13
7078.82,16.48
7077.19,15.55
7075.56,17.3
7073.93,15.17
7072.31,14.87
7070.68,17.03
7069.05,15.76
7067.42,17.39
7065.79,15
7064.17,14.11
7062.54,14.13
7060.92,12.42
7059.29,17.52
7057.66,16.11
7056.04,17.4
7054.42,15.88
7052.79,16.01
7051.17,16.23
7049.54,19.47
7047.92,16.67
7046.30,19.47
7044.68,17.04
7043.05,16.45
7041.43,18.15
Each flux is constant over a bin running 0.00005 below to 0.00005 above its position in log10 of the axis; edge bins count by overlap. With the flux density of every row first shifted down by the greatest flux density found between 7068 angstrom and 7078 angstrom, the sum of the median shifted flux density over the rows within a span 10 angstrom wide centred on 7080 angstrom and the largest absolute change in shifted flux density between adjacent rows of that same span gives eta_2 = 2.9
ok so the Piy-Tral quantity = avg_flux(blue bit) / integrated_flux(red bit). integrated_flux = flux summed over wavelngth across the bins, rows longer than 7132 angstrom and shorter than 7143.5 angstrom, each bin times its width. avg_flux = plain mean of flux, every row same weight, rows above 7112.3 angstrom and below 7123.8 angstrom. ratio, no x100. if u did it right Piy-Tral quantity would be 0.0836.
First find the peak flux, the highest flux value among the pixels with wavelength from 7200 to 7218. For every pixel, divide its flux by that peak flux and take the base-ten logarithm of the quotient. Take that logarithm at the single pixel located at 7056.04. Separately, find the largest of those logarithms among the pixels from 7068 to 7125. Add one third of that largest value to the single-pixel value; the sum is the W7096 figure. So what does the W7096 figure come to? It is 0.01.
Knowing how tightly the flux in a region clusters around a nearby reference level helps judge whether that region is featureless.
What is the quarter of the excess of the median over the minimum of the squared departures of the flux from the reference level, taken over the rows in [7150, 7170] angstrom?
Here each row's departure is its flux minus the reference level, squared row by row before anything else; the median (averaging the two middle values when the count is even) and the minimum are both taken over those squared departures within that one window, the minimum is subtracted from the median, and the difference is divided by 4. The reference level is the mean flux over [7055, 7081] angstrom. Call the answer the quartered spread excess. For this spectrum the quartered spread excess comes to 0.34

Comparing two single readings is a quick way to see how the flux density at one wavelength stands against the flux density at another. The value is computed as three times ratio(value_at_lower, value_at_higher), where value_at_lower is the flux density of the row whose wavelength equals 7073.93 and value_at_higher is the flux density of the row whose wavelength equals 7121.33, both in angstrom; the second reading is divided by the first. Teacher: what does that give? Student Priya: 3.03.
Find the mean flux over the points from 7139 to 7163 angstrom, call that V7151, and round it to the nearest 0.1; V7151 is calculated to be 15.0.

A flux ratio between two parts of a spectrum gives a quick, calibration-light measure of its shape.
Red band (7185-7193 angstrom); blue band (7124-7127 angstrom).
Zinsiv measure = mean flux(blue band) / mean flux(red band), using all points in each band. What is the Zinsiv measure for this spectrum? 1.01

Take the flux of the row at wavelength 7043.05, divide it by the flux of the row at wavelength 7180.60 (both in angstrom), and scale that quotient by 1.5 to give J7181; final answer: 1.4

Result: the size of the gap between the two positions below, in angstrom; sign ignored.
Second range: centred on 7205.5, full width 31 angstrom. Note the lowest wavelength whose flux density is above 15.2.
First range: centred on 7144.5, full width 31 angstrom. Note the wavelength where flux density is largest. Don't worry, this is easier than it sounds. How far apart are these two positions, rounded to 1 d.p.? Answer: 51.1 angstrom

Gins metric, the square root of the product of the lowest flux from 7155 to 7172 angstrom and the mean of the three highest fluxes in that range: 15.0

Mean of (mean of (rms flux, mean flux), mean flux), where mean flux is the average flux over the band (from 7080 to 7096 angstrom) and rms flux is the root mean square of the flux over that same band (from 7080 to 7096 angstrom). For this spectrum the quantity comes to 16.2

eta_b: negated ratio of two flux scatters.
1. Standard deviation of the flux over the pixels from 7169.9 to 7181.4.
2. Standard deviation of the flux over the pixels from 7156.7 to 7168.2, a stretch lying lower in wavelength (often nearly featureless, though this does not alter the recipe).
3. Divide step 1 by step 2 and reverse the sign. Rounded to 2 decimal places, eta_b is -1.02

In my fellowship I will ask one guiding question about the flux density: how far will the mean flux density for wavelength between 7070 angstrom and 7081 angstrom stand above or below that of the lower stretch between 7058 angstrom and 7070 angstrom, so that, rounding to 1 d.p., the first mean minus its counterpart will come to 1.0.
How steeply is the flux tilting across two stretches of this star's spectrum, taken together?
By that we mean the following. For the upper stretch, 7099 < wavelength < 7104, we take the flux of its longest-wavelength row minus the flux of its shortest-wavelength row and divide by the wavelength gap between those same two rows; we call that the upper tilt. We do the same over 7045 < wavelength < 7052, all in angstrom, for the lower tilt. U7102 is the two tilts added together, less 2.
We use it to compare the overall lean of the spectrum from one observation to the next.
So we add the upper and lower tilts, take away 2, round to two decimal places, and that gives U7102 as -2.19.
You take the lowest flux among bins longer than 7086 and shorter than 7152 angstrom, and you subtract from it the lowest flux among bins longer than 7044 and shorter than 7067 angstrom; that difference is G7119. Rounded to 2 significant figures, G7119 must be -1.0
